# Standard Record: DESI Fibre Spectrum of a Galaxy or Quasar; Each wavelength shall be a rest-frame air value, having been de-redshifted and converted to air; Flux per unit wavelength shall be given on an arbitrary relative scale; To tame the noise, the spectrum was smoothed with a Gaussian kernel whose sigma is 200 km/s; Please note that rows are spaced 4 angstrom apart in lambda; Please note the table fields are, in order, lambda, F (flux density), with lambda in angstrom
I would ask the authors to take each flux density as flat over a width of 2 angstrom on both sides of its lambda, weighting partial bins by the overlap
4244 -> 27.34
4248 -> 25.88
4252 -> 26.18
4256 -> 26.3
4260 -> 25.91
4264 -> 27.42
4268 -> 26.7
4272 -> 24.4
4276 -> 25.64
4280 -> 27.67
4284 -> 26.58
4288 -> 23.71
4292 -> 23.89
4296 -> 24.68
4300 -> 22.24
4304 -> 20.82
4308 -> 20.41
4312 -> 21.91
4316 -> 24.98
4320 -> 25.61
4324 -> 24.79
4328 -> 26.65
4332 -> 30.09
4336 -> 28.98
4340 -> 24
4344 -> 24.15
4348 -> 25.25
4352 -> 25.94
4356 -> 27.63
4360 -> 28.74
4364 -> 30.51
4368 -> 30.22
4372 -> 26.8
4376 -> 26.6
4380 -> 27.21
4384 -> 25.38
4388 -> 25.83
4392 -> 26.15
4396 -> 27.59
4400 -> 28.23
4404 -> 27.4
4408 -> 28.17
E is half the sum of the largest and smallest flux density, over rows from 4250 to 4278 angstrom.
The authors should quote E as 25.9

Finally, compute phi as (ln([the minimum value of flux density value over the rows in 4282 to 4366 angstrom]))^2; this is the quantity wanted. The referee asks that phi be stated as 9.1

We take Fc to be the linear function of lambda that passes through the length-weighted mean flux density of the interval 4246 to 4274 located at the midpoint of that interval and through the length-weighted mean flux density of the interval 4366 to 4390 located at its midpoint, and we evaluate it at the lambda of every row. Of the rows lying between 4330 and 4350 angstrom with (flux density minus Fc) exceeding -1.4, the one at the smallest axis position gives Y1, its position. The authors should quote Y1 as 4332 angstrom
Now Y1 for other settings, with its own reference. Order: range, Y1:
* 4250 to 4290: 4252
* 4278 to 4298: 4280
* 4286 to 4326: 4320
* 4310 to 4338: 4320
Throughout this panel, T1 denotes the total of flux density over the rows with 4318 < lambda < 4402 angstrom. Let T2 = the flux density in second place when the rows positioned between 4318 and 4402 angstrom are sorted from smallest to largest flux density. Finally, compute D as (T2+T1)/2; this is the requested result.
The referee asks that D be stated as 295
